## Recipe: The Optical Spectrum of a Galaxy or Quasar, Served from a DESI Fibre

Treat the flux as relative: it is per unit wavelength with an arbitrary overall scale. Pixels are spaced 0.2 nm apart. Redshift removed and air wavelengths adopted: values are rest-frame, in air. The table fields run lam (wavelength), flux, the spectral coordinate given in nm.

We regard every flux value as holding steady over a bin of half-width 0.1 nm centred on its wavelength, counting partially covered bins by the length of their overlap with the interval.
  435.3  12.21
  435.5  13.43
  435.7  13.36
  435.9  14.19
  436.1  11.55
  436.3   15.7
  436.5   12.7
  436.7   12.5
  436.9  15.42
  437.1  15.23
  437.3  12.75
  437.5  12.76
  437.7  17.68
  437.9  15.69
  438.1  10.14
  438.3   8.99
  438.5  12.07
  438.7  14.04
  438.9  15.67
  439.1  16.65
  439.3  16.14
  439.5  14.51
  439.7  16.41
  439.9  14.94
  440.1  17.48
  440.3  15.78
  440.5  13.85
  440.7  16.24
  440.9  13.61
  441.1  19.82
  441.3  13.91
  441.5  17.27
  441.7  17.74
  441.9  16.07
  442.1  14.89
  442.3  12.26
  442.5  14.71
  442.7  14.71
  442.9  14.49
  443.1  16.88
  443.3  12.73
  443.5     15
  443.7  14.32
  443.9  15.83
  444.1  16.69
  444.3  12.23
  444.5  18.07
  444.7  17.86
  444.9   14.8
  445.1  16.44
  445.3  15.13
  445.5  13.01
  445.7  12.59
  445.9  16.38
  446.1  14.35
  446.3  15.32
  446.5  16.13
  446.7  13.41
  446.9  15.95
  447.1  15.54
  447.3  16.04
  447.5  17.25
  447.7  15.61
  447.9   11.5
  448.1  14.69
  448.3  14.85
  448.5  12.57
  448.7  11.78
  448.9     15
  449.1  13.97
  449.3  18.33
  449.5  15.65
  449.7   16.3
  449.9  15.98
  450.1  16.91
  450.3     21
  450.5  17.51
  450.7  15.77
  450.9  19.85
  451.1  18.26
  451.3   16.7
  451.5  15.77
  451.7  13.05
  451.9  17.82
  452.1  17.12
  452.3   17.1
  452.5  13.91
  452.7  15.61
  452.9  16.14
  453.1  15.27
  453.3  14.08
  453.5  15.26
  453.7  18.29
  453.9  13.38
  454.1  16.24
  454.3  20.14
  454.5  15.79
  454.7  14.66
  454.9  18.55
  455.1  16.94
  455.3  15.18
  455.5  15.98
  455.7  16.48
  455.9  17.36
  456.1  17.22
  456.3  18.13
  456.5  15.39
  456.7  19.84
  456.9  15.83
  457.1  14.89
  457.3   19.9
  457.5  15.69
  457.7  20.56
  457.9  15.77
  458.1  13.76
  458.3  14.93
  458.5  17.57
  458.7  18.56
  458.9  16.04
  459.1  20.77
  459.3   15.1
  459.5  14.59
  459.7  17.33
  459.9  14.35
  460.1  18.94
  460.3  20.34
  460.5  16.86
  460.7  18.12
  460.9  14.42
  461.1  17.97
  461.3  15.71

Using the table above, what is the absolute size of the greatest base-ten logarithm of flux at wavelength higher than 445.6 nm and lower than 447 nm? 1.21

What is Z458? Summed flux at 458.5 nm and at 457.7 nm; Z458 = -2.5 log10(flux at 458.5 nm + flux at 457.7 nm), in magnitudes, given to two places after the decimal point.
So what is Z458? -3.95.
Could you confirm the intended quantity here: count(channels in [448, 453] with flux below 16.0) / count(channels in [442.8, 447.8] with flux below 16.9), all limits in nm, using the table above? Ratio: 0.591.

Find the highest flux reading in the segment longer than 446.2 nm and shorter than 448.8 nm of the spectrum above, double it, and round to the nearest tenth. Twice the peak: 34.5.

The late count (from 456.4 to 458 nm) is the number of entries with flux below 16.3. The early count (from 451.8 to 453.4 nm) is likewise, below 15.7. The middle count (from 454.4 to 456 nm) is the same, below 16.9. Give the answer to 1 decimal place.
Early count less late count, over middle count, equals -0.2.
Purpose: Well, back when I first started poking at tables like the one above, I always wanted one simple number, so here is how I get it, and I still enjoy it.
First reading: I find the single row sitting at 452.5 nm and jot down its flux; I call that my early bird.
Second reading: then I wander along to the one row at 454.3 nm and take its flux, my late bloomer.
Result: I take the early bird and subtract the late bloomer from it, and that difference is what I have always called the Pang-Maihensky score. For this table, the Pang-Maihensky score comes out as -6.2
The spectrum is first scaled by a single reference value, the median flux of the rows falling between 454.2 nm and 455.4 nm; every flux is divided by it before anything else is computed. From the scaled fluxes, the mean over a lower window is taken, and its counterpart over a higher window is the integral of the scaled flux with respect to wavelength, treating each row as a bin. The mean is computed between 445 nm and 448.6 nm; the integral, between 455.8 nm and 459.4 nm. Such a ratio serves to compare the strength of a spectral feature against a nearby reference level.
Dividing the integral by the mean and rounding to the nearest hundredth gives 4.15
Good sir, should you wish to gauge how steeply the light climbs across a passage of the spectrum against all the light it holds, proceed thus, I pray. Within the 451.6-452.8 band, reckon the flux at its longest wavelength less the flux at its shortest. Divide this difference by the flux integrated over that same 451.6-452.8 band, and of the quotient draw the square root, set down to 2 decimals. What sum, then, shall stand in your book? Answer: 0.37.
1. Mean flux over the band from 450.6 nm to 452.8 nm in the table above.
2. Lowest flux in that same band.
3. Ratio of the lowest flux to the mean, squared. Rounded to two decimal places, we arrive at 0.63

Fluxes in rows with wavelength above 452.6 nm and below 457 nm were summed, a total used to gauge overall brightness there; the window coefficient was 362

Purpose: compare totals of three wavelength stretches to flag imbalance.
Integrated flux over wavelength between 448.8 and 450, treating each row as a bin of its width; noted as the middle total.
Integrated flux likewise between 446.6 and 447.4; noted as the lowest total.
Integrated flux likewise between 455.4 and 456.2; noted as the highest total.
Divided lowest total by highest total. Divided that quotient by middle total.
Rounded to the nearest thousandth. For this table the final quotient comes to 0.048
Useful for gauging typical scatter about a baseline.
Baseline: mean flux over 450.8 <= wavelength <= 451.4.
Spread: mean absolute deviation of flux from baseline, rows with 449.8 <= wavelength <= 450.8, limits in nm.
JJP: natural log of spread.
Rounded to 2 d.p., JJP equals 0.66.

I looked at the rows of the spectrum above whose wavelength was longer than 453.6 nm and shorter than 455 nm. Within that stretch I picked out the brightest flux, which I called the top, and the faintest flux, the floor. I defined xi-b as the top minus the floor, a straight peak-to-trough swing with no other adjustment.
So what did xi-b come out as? 6.8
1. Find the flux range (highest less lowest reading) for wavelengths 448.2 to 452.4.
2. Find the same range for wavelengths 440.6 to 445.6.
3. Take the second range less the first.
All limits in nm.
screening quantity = -1.6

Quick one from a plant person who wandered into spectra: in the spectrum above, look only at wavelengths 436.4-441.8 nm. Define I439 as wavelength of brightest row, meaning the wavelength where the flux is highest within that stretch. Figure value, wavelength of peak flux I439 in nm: 441.1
